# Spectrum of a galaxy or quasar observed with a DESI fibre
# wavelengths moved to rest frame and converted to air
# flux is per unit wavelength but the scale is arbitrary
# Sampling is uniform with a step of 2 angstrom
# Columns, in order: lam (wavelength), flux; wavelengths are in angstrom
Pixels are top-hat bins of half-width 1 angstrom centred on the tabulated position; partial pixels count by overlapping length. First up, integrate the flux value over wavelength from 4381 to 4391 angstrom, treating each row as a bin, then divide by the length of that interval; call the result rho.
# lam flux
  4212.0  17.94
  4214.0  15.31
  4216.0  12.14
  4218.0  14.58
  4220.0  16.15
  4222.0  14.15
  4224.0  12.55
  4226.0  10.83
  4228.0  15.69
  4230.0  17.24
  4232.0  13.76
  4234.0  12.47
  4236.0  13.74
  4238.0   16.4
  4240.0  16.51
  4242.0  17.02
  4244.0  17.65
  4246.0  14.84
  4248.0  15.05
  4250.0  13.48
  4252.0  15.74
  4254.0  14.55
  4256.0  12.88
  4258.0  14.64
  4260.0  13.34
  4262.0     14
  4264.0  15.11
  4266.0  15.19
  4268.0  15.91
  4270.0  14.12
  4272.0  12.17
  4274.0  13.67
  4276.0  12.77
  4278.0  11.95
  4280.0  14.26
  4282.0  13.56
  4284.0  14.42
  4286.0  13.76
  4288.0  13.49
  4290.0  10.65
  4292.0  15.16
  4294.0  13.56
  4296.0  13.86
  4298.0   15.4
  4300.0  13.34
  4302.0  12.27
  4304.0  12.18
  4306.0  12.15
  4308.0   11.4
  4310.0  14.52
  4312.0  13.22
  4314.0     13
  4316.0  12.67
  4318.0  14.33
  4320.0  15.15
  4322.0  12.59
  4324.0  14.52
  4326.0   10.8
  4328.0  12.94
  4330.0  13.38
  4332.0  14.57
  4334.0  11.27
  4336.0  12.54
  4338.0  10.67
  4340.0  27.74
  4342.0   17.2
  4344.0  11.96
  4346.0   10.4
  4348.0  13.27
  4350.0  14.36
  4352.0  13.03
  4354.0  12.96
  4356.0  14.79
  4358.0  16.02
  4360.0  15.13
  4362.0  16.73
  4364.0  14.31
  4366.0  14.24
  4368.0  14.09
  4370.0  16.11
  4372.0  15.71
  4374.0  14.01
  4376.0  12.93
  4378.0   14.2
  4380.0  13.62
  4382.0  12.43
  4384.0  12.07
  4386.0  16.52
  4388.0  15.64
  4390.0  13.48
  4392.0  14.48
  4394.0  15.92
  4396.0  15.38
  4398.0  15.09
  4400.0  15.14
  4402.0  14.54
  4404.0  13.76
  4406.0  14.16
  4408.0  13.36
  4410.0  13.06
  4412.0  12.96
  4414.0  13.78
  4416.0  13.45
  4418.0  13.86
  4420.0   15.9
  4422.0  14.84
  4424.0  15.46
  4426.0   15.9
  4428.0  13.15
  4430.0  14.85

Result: 14.0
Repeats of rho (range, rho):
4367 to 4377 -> 14.6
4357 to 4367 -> 15.3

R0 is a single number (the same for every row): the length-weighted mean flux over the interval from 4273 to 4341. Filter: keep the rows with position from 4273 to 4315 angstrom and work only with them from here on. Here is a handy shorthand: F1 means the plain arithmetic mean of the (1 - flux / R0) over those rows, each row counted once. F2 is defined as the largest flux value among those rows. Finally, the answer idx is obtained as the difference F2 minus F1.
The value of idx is 15.4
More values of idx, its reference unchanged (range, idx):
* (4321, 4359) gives 27.8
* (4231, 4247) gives 17.8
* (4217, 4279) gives 17.7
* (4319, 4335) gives 15.1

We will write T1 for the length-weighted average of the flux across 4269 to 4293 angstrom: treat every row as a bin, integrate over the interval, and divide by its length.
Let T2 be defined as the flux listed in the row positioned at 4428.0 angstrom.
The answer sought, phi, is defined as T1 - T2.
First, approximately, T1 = 13.3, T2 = 13.15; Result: 0.2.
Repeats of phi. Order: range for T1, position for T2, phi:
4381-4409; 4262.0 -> 0.4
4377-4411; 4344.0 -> 2.3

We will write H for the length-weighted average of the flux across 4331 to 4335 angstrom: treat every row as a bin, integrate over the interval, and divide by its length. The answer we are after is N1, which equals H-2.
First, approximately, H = 12.9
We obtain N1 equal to 10.9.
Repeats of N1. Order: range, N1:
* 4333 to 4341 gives 13.6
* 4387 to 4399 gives 13.0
